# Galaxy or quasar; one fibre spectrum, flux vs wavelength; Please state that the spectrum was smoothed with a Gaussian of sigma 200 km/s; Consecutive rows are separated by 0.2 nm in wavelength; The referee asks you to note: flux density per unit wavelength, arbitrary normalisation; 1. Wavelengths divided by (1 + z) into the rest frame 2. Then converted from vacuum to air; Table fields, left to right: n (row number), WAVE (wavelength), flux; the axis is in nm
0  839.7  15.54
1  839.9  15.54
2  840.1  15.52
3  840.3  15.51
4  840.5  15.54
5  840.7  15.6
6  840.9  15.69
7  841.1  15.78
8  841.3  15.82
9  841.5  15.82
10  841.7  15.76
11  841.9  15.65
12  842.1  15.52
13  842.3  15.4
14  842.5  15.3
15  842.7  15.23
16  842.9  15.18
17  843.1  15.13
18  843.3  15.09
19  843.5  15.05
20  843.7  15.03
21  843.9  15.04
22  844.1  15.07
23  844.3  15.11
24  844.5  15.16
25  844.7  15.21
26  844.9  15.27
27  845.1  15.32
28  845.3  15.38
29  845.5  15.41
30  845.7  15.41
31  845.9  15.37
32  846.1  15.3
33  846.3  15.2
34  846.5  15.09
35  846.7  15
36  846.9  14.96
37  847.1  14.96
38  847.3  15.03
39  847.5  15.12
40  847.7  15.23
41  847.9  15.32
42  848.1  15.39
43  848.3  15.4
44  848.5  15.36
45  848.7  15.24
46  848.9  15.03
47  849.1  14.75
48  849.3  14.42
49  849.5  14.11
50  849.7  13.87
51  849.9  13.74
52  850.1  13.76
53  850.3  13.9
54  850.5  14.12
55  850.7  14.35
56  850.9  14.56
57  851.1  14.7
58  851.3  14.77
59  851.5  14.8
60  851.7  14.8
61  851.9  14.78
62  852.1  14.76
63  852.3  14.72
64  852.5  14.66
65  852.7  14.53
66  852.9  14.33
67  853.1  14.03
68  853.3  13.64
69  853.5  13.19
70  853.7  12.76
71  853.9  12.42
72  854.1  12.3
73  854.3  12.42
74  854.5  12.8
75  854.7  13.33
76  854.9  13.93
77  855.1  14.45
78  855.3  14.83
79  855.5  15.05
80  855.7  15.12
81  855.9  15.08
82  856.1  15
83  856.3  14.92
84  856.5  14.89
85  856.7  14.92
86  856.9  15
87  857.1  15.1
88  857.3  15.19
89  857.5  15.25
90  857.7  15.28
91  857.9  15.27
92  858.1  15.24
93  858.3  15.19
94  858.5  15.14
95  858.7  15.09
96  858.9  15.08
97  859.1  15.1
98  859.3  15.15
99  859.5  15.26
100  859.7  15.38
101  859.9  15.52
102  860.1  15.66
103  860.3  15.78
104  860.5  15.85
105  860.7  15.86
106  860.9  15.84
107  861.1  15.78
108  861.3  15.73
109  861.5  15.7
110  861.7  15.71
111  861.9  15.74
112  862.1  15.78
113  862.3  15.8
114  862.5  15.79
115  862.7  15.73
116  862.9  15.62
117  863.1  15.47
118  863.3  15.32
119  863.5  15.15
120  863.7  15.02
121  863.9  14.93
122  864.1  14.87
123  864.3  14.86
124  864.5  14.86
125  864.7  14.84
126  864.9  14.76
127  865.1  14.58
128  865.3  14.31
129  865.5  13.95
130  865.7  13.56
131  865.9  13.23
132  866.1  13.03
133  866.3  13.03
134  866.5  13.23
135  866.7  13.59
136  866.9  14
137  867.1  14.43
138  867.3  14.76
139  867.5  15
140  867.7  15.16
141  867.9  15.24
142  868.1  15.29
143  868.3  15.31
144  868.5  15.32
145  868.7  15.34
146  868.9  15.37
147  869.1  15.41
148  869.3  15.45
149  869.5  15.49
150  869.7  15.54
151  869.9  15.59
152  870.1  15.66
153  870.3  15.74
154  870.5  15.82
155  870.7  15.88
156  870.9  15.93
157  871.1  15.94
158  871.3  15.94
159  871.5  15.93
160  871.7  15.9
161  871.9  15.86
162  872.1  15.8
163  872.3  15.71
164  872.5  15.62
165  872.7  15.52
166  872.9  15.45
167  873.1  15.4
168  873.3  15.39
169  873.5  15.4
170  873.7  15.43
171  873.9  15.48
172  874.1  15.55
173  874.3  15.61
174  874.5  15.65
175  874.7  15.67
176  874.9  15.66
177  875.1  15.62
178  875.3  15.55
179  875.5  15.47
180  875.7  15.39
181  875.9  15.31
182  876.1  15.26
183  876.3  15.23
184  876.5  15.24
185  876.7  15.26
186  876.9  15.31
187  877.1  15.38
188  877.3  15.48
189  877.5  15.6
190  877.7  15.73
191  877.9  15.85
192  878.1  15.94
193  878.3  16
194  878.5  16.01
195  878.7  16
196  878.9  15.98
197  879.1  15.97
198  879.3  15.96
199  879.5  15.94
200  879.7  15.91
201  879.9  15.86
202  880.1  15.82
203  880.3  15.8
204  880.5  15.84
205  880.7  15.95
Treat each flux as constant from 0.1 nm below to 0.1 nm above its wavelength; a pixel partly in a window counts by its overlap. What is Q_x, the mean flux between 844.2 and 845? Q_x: 15.2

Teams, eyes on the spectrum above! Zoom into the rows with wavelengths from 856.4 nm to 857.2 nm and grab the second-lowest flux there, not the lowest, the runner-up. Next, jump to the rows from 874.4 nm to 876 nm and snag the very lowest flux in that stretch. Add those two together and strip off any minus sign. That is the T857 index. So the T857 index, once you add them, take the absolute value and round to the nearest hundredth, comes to 30.23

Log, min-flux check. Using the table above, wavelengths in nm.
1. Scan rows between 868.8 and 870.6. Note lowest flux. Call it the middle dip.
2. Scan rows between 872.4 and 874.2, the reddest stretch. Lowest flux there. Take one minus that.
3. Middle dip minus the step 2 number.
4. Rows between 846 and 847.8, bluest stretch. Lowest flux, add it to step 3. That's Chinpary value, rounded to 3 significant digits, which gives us 44.7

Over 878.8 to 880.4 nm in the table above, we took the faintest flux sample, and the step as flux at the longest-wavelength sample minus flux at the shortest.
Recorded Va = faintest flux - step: 16.0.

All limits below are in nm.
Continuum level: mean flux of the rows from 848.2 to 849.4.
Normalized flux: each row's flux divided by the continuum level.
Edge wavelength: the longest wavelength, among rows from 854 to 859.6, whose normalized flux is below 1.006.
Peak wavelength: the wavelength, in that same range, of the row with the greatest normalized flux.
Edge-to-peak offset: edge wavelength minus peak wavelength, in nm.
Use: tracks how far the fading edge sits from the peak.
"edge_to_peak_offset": 1.40 nm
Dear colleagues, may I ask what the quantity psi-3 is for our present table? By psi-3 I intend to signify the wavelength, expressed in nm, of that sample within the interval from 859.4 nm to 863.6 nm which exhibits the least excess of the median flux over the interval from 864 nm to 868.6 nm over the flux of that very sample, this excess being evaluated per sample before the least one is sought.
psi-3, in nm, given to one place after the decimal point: 860.7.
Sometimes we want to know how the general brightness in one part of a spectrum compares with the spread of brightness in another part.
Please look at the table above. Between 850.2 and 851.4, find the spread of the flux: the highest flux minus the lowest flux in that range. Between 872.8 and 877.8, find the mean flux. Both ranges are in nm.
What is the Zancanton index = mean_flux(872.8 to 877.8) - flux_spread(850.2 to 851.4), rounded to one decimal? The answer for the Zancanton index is 14.6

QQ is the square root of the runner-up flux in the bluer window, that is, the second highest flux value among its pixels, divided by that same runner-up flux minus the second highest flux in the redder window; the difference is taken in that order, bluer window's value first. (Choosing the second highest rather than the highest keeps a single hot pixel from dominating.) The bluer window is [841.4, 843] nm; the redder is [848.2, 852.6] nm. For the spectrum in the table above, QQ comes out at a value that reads 10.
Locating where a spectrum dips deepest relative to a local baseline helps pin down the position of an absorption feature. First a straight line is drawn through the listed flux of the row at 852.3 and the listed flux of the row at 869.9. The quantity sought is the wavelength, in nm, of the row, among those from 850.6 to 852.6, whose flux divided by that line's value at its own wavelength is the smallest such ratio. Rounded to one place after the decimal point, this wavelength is 850.7 nm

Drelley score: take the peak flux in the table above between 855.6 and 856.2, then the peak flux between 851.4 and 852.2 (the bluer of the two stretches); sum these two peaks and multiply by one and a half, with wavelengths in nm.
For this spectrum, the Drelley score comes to 44.9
